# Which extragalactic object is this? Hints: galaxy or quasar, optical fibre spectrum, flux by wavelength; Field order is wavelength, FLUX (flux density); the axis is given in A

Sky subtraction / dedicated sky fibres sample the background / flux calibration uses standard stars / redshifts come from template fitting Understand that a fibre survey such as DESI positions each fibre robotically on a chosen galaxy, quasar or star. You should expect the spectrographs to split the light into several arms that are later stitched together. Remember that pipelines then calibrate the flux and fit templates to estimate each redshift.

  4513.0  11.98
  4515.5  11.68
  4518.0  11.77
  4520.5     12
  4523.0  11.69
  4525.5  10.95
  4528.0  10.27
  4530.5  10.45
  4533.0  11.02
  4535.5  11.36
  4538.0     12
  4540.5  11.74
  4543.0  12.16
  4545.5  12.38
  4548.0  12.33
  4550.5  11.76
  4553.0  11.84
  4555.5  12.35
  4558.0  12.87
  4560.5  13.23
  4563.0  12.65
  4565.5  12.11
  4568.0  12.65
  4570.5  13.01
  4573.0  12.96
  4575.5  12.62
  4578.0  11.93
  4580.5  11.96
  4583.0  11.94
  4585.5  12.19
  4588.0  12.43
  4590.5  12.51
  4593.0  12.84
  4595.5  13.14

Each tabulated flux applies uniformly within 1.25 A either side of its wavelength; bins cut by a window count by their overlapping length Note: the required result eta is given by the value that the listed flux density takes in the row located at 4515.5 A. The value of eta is 11.68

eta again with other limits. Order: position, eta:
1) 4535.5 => 11.36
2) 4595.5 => 13.14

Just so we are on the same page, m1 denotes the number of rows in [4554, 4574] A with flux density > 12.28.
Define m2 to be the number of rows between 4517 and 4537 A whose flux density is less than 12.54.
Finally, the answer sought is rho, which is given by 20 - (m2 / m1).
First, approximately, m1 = 7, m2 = 8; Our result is 18.9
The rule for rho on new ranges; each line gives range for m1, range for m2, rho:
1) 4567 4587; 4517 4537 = 18.0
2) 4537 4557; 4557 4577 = 19.7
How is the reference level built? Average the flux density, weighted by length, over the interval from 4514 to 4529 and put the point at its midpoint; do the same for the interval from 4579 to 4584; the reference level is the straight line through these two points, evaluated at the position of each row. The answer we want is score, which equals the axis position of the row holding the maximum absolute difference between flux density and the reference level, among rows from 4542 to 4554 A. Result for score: 4545.5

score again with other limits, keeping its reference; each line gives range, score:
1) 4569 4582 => 4570.5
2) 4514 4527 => 4520.5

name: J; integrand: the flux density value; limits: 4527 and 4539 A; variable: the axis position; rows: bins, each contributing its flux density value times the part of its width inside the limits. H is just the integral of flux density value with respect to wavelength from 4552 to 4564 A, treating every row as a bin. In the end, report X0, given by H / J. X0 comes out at 1.14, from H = 151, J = 132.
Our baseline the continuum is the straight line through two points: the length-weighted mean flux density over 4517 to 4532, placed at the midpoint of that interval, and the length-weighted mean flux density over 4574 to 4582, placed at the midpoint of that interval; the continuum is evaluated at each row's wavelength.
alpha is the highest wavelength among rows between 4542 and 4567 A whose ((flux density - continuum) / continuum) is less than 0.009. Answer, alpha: 4550.5 A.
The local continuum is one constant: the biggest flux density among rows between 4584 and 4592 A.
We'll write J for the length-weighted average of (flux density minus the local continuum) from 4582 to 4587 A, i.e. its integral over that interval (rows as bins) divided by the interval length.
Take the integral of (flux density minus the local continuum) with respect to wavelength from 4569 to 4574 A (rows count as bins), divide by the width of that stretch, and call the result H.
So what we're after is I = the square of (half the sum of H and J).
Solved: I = 0.000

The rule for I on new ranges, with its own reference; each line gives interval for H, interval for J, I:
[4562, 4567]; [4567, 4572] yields 0.011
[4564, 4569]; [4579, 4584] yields 0.119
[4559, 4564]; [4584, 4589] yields 0.012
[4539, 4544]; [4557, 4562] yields 0.000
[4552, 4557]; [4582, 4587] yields 0.154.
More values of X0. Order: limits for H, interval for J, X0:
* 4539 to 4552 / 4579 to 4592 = 0.99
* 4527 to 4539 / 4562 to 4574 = 0.87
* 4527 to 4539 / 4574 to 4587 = 0.84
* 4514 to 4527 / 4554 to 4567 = 0.92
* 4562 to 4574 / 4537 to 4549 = 1.05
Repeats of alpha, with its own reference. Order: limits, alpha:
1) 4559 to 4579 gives 4578.0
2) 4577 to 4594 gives 4590.5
